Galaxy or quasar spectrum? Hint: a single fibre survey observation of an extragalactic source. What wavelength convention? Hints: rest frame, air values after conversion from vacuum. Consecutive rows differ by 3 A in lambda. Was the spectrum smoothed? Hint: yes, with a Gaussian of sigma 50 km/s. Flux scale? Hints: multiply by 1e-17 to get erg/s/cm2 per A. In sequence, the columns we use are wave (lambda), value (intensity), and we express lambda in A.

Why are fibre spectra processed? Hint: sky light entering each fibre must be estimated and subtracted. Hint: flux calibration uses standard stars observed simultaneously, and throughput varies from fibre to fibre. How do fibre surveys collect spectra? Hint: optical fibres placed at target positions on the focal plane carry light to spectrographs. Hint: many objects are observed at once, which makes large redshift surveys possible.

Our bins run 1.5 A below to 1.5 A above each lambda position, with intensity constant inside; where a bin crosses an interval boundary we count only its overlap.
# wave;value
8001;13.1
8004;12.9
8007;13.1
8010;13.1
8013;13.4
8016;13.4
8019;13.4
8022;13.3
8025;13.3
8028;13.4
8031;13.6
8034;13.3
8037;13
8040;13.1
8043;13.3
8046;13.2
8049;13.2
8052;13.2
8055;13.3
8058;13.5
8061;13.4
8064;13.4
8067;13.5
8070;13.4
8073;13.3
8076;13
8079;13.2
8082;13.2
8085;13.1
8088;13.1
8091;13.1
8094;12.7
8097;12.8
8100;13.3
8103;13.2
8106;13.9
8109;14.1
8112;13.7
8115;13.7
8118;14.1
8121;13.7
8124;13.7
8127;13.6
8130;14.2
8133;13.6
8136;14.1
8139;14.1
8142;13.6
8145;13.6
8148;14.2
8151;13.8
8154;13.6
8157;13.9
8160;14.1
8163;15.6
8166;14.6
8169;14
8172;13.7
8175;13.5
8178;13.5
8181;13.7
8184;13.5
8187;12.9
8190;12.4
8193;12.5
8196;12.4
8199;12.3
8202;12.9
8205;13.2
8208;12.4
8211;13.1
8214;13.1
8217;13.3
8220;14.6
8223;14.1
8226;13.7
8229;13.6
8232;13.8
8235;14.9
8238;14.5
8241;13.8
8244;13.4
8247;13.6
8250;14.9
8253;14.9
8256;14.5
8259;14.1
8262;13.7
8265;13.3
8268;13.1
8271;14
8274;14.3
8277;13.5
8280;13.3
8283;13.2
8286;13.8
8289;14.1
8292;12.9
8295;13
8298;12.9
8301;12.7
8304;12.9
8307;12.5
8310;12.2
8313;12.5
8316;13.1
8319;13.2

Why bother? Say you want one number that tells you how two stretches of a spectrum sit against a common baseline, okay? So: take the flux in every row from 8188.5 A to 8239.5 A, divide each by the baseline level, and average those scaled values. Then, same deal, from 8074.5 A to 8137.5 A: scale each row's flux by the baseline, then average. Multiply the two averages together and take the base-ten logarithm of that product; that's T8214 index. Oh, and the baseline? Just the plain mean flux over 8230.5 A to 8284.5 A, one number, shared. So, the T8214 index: -0.0332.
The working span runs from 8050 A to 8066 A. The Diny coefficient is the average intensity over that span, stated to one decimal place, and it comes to 13.4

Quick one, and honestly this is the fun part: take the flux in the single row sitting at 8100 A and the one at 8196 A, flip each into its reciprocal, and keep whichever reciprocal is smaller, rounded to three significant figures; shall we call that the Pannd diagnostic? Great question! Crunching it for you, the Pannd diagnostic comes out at 0.0752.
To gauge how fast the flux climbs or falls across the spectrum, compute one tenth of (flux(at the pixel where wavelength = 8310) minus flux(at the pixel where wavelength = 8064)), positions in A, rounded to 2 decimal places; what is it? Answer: -0.12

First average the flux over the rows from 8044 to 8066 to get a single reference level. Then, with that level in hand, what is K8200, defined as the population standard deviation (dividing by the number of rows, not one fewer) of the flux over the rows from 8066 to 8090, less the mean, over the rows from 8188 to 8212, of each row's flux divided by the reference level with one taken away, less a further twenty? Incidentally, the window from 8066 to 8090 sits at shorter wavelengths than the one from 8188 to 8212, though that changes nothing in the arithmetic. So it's -19.8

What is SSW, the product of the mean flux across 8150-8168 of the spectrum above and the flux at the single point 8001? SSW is 187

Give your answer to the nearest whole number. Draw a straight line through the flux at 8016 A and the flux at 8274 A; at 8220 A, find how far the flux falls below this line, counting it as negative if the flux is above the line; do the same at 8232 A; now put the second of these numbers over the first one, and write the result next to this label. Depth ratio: -1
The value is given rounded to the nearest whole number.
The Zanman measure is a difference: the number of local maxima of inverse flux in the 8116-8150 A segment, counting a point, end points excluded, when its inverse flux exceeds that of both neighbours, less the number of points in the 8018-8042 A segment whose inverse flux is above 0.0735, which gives -6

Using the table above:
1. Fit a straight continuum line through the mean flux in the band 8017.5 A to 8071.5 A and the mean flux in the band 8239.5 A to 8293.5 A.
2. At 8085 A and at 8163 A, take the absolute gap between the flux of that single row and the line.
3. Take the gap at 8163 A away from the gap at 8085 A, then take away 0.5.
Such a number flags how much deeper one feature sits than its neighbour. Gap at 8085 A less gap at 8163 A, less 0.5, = -2.2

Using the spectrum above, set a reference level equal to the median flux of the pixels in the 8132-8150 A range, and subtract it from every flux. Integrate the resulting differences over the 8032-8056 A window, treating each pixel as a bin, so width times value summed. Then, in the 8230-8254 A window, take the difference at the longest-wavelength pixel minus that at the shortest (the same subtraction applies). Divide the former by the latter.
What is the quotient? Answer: -14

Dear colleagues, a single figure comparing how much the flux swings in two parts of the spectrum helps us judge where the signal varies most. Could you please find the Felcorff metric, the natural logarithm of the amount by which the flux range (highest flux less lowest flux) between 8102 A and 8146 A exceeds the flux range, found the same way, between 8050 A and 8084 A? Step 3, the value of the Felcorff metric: -0.69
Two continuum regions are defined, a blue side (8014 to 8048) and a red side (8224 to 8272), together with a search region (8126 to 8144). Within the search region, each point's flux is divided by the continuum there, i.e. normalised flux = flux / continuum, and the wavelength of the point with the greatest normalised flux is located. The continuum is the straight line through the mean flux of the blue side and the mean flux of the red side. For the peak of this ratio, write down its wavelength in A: 8130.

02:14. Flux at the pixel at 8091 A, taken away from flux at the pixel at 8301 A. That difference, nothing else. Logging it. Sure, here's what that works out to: -0.40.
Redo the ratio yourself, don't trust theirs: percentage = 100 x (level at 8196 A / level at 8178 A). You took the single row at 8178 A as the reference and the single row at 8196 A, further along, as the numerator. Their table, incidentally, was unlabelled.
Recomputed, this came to 92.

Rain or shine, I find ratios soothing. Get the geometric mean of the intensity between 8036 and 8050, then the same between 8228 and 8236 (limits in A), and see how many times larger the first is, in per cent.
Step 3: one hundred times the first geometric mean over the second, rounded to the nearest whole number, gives 93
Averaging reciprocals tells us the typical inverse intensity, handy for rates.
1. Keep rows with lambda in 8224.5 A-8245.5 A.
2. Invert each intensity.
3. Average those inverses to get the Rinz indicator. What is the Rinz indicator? 0.0717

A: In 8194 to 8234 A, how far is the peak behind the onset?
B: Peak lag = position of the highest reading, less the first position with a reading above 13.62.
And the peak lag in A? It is 0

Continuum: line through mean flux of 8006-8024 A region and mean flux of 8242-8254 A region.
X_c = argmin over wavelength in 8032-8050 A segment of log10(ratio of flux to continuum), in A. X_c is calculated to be 8037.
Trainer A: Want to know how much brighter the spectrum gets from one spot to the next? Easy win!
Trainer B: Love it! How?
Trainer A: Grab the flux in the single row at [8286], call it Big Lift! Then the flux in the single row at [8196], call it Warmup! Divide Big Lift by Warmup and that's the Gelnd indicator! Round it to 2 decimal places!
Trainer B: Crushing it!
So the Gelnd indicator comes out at 1.11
